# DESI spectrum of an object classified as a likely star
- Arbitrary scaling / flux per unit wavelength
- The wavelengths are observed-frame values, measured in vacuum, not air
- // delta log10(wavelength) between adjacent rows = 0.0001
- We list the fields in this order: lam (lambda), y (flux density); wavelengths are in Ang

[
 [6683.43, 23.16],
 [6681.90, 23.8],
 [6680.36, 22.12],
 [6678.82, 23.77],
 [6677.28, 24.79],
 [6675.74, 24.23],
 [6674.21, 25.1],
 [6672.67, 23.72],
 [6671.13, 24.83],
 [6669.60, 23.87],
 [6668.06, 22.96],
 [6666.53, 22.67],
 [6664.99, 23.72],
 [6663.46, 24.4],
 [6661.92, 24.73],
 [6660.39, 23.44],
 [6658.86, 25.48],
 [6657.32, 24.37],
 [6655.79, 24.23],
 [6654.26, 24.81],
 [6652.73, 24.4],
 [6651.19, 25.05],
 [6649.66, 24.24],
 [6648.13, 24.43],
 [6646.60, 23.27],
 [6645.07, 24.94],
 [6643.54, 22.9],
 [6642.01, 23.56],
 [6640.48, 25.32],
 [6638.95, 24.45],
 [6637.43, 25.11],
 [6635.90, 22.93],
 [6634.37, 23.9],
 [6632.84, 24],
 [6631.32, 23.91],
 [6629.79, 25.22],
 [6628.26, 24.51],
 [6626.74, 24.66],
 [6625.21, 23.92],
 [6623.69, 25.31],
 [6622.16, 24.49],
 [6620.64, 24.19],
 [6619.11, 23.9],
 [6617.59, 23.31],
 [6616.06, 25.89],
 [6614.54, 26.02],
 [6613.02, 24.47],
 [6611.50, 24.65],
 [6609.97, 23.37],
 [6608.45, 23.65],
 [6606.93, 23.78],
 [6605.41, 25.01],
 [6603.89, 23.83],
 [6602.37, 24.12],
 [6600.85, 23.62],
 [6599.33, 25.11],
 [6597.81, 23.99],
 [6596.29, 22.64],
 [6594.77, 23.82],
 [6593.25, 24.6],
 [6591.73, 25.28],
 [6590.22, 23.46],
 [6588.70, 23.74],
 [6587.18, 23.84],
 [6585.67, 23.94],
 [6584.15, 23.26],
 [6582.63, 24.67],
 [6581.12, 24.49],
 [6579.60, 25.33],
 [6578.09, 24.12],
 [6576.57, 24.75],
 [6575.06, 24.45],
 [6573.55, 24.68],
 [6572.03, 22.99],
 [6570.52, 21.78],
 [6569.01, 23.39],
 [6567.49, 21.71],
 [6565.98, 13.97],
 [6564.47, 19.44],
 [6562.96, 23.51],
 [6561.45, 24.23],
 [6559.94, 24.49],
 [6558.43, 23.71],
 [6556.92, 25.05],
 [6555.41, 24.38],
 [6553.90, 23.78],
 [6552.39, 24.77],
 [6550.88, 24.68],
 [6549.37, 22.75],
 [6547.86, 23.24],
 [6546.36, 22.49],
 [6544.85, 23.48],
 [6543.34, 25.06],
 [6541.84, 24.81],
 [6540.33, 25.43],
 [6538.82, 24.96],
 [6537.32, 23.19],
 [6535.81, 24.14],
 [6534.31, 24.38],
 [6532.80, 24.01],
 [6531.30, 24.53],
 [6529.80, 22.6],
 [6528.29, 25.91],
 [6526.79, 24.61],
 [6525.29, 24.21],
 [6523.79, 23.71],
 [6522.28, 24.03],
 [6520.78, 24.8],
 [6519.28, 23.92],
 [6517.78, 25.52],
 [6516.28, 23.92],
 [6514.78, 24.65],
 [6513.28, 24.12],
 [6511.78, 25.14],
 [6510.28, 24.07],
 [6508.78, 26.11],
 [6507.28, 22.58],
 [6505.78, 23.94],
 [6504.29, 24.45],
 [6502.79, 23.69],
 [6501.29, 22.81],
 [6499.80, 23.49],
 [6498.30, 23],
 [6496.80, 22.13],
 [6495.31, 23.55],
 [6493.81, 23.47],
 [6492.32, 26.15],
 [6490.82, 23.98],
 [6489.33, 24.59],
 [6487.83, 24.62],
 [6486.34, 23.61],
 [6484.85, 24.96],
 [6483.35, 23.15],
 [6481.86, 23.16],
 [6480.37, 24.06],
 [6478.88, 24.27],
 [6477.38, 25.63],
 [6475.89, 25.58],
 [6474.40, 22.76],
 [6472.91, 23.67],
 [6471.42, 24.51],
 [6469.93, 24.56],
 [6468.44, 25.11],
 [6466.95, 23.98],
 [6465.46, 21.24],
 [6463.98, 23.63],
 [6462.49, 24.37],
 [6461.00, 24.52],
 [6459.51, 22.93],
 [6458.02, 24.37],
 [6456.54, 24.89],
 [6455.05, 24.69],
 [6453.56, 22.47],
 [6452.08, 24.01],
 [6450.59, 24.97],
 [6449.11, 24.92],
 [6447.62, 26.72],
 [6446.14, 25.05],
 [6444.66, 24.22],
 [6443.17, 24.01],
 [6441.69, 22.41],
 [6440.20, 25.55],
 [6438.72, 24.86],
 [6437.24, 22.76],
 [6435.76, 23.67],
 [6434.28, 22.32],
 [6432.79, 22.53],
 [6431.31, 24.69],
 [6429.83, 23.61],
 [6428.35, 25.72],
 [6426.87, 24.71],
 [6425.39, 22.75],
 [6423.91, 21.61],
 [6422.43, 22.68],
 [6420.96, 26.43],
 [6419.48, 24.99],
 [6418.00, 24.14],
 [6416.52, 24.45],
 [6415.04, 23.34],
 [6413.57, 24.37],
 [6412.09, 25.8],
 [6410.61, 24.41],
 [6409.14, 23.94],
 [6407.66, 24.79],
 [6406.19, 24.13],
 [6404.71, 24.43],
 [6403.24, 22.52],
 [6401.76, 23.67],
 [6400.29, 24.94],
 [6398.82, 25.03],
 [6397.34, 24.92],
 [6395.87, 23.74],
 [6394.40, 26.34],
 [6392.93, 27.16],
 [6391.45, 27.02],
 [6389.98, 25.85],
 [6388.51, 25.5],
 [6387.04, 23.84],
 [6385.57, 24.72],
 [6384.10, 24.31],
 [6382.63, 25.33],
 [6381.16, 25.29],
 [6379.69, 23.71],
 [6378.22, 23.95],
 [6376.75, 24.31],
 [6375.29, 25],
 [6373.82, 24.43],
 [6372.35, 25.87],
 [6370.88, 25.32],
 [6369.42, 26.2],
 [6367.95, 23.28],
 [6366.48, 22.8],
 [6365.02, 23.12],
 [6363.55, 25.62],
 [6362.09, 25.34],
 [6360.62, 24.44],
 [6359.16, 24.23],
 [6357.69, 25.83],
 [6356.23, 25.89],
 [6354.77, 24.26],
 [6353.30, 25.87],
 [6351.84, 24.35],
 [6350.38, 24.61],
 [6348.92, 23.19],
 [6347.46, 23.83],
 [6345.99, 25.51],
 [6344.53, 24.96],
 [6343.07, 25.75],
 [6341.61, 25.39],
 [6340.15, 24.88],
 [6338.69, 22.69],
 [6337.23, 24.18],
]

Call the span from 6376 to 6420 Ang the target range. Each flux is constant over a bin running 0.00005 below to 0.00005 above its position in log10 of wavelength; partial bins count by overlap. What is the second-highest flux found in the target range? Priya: 27.02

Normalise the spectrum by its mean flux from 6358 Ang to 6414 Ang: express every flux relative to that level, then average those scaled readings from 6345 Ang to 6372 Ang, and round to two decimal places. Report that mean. 1.00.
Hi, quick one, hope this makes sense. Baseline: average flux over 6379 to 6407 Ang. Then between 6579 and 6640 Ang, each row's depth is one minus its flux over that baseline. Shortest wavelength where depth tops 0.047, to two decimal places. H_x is 6584.15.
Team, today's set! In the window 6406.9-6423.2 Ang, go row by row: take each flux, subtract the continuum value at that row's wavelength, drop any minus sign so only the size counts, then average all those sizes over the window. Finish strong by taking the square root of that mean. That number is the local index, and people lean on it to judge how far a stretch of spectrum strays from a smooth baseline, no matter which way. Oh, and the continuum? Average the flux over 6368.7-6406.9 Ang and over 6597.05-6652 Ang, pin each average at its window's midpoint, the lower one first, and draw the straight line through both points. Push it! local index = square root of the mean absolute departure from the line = 0.92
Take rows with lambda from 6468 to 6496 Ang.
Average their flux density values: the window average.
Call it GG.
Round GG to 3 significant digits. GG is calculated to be 24.3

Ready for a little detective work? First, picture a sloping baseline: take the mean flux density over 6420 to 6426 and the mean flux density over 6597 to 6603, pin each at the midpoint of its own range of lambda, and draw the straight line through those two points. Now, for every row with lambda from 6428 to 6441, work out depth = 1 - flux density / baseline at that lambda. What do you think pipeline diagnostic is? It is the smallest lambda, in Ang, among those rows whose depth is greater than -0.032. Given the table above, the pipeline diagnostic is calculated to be 6429.83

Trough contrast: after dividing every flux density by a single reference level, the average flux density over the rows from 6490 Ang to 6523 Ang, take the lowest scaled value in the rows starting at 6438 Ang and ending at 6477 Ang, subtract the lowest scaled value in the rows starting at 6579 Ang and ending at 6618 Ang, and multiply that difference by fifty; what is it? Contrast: -3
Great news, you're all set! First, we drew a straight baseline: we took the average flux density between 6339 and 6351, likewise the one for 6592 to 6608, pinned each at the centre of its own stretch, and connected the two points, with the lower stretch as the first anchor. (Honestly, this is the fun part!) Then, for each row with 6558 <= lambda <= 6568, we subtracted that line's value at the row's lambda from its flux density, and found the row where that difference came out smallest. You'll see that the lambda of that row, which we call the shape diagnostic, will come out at 6565.98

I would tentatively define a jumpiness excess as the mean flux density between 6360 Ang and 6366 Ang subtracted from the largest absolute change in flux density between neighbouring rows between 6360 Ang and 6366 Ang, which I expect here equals -22.1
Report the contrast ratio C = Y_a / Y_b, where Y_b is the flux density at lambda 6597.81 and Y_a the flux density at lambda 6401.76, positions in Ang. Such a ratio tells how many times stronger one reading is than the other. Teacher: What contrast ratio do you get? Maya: 0.987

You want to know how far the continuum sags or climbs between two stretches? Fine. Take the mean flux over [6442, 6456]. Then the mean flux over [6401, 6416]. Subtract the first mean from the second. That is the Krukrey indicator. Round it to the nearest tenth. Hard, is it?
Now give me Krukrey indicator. -0.4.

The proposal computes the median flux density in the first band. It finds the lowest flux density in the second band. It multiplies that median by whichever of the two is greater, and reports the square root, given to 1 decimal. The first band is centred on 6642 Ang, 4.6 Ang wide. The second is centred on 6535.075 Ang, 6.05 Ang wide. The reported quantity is 23.6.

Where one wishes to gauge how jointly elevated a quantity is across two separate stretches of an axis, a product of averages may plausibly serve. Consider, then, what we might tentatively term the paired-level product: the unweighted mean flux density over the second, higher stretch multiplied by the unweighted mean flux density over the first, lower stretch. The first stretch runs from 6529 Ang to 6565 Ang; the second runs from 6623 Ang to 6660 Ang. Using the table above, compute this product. 582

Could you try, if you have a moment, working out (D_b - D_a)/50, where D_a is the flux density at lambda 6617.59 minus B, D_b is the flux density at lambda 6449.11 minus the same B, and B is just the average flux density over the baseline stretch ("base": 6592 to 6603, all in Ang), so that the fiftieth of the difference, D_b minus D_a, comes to 0.032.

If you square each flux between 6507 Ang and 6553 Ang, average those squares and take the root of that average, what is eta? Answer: 24.3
